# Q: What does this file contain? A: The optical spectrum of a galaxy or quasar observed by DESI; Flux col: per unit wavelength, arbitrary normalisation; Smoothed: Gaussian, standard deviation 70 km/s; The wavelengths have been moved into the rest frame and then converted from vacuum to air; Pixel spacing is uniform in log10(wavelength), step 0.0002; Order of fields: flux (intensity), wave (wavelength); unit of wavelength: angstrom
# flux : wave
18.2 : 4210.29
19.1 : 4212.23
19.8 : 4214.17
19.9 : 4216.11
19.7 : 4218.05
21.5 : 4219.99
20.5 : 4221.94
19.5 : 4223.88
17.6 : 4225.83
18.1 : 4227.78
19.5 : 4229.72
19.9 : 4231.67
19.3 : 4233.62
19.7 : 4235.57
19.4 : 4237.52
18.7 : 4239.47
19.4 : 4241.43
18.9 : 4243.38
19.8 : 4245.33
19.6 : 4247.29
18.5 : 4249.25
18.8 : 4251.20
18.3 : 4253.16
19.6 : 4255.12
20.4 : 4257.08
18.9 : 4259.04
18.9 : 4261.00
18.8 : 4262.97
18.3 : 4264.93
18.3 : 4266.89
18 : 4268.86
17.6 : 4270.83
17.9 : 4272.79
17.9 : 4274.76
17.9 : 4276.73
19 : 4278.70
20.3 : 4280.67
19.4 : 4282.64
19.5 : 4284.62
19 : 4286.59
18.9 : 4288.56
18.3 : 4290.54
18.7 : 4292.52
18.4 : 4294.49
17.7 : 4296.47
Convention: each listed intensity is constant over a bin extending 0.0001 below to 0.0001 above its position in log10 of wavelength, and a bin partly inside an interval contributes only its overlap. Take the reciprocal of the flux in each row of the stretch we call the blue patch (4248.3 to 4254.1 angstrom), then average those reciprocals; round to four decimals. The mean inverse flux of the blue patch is 0.0540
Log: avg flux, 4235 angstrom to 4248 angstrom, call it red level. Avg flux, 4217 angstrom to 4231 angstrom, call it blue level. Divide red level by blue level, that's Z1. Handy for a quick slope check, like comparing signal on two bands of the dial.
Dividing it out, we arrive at 0.99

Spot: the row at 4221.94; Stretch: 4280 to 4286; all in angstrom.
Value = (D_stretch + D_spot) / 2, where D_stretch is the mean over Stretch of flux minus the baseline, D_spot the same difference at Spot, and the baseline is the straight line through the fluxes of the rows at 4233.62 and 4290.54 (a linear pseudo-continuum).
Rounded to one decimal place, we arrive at 1.1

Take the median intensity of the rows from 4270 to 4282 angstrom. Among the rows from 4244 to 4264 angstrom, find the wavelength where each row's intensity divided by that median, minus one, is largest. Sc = 4257.08 angstrom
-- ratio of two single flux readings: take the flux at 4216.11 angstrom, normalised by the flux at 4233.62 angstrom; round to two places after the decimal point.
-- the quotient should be 1.03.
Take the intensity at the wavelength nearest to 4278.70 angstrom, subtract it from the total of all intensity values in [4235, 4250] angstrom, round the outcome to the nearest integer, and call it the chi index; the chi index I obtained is 135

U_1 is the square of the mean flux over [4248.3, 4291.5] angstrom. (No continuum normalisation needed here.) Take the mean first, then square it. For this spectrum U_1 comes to 352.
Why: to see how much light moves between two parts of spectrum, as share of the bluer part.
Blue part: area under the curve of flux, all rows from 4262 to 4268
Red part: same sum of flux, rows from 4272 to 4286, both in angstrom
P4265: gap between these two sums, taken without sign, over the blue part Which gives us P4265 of 1.4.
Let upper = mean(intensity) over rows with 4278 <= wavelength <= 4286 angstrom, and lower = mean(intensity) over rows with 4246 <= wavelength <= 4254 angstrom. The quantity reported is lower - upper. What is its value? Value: -0.7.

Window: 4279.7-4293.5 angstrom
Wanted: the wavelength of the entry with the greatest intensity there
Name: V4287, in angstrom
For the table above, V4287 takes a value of 4280.67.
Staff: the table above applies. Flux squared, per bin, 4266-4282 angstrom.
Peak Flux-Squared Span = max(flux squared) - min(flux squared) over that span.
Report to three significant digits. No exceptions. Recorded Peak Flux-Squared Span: 102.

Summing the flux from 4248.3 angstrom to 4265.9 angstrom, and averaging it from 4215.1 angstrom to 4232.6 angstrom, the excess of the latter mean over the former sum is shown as -151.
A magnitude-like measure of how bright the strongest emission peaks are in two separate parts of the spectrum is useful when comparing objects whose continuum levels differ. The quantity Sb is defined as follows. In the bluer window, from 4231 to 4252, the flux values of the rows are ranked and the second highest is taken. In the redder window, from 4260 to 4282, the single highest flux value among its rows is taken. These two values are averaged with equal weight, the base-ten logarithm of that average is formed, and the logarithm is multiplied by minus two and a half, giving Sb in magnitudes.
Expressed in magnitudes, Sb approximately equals -3.26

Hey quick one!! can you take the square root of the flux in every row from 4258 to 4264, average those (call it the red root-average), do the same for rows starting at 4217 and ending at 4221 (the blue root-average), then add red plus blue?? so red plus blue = 8.88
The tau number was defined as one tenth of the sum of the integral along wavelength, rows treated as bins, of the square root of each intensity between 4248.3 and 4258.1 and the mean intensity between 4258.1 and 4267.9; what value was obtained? 6.15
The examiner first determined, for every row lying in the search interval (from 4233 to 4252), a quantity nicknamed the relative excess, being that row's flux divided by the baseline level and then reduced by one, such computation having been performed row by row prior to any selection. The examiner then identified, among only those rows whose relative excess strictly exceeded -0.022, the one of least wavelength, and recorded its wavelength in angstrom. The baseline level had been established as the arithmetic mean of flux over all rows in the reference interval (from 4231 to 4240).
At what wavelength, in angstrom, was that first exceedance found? 4233.62 angstrom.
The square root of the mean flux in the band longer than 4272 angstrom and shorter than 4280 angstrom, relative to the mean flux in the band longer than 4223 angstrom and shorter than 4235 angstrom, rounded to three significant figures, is 0.225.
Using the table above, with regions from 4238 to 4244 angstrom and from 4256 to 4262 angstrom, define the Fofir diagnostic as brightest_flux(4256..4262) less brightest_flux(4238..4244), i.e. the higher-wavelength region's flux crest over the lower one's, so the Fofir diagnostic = 1.00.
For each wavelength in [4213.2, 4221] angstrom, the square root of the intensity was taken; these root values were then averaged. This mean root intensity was 4.50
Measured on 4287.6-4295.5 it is 4.31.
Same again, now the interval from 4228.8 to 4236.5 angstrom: 4.43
